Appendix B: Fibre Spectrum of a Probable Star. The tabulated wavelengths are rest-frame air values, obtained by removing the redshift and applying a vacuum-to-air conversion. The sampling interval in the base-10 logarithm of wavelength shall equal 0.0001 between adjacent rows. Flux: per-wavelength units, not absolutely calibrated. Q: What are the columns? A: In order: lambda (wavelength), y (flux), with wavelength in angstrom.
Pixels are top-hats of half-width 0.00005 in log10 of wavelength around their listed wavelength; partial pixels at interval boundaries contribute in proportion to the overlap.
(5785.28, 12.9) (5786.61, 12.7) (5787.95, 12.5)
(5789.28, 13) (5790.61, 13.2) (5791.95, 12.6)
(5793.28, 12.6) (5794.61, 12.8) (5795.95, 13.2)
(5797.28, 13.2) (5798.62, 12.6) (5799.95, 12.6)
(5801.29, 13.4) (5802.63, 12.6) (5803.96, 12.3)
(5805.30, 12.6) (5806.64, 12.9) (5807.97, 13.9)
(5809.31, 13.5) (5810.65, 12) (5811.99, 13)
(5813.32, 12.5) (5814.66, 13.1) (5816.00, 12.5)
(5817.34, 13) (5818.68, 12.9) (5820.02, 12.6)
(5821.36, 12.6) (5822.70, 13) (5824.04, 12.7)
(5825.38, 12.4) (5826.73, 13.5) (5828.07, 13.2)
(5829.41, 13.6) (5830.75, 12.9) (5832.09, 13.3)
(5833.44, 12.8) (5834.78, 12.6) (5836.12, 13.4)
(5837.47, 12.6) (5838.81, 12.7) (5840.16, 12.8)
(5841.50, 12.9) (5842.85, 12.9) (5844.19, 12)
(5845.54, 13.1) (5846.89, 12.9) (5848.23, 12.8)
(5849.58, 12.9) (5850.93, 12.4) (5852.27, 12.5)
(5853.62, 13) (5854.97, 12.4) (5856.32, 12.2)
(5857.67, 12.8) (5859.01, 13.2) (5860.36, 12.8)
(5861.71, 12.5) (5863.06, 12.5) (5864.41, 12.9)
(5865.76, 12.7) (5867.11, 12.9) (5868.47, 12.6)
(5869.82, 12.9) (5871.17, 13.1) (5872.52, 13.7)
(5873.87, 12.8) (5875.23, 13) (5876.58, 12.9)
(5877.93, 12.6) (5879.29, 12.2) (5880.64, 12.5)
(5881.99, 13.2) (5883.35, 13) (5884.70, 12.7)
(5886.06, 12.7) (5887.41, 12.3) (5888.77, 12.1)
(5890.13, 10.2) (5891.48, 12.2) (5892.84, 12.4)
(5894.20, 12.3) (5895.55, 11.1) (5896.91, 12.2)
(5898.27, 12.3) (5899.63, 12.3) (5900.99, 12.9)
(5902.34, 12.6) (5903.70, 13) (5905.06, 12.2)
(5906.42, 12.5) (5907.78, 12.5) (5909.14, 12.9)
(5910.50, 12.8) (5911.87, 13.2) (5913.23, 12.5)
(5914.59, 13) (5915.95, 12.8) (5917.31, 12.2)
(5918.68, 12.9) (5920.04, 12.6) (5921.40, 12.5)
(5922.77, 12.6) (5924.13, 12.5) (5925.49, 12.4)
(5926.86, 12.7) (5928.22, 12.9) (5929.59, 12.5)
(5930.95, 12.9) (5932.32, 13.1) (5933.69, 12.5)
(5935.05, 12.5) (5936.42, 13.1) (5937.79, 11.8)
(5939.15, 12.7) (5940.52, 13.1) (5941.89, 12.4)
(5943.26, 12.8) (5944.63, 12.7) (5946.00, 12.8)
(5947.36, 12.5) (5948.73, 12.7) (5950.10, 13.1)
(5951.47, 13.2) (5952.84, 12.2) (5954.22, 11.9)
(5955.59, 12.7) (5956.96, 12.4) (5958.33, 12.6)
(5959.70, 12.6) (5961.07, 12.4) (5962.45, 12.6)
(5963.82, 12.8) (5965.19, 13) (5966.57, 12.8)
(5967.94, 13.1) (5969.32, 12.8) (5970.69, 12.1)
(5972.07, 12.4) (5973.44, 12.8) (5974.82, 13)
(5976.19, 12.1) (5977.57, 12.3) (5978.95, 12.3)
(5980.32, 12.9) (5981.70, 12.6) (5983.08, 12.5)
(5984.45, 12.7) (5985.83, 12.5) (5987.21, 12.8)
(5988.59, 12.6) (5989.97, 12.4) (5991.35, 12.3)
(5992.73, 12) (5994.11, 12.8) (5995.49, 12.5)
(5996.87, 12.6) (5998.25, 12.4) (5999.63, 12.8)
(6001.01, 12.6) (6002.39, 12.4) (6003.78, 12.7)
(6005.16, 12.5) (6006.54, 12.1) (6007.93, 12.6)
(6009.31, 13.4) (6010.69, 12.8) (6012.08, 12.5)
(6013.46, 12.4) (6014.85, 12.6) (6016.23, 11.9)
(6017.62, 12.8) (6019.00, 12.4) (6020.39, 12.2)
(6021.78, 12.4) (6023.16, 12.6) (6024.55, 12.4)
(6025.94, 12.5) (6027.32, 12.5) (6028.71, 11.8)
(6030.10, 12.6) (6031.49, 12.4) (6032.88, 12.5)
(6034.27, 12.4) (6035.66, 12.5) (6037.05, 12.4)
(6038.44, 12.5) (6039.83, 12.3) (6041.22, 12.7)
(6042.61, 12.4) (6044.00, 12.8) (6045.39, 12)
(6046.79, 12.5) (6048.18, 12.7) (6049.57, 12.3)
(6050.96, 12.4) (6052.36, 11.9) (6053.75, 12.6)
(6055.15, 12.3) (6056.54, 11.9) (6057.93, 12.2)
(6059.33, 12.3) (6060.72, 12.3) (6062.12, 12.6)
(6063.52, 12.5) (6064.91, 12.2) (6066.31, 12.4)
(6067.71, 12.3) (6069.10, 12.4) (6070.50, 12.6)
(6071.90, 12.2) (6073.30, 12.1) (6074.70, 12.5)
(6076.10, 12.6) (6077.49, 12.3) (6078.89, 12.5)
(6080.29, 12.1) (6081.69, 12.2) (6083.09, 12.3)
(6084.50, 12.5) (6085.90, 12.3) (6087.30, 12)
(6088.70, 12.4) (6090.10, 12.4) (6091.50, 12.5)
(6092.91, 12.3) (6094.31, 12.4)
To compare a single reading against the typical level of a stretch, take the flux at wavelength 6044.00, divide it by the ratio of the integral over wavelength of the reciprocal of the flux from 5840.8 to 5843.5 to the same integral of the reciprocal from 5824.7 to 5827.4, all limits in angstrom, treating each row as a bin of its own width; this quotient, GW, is 12.7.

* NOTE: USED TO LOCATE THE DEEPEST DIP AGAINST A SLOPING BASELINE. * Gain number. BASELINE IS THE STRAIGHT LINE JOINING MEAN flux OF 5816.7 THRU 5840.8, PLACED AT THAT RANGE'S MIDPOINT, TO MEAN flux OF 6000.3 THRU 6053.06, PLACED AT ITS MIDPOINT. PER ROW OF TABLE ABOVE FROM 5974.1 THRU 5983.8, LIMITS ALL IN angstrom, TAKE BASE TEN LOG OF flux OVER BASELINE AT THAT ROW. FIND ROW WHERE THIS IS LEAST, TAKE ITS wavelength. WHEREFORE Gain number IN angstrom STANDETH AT 5976.19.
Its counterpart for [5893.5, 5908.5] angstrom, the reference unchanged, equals 5895.55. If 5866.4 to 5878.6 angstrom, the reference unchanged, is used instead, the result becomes 5868.47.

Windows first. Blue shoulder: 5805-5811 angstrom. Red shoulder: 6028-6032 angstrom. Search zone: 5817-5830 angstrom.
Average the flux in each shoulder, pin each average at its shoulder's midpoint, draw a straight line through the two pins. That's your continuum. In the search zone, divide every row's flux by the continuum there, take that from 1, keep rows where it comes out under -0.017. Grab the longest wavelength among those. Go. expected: 5829.41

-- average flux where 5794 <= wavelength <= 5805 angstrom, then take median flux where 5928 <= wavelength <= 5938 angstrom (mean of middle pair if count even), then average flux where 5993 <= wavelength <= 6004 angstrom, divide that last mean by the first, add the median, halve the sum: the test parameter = 6.84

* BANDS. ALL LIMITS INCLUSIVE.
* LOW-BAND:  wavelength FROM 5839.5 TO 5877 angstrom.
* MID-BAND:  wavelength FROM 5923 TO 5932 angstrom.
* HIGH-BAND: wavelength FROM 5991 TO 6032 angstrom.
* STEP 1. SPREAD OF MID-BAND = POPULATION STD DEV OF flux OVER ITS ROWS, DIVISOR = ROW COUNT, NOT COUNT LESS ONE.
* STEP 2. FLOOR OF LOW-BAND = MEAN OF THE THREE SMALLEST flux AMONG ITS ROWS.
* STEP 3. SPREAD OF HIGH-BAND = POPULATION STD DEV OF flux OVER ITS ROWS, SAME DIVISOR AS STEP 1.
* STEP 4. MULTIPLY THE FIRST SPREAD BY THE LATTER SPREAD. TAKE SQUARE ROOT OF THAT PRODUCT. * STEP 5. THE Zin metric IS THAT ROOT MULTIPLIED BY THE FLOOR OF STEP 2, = 3.0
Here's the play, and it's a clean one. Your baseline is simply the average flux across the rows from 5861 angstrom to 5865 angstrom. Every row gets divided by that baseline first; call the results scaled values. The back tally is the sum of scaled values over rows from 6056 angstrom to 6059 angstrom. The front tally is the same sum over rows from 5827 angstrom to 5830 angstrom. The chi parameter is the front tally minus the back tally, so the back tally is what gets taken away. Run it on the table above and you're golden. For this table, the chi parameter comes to 0.21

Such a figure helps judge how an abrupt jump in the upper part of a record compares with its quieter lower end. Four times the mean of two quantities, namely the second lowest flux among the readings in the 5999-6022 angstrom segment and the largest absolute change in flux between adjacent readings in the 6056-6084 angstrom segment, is 25.0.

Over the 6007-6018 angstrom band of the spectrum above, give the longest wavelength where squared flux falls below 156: 6016.23 angstrom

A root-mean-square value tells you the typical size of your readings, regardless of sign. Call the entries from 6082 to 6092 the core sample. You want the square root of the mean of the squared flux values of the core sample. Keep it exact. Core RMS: 12.3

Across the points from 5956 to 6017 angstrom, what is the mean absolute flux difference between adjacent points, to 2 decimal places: 0.31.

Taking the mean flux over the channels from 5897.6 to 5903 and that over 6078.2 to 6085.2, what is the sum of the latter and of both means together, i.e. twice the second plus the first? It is 37.2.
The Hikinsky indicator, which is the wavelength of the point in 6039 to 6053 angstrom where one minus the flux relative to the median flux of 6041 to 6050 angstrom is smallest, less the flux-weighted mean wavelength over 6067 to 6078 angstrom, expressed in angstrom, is -28.6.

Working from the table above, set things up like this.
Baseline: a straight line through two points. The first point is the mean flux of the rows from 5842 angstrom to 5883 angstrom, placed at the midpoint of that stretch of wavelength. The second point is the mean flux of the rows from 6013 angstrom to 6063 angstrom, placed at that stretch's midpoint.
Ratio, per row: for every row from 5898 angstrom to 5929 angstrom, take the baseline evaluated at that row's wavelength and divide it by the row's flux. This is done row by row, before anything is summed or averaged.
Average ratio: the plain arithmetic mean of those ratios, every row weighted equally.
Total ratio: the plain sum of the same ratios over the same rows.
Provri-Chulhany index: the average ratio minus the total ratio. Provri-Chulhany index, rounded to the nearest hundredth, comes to -22.03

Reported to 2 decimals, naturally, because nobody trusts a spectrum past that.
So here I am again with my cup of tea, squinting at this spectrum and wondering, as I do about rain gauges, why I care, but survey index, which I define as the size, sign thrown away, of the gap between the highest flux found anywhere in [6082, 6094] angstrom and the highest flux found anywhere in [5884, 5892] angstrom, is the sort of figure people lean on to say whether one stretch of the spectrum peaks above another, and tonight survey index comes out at 0.20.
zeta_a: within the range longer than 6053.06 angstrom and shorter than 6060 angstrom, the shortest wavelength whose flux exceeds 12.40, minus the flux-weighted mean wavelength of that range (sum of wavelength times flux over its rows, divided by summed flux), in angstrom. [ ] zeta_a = -2.8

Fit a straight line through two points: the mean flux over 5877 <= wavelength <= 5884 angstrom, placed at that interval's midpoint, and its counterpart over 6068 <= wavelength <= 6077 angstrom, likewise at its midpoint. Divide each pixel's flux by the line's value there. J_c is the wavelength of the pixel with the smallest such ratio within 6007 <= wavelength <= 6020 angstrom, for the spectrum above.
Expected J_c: 6016.23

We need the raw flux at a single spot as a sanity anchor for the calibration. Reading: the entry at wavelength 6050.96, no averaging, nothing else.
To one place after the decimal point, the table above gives 12.4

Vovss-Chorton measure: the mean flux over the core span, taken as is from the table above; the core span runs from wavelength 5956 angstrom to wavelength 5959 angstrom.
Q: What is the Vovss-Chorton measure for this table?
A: 12.5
